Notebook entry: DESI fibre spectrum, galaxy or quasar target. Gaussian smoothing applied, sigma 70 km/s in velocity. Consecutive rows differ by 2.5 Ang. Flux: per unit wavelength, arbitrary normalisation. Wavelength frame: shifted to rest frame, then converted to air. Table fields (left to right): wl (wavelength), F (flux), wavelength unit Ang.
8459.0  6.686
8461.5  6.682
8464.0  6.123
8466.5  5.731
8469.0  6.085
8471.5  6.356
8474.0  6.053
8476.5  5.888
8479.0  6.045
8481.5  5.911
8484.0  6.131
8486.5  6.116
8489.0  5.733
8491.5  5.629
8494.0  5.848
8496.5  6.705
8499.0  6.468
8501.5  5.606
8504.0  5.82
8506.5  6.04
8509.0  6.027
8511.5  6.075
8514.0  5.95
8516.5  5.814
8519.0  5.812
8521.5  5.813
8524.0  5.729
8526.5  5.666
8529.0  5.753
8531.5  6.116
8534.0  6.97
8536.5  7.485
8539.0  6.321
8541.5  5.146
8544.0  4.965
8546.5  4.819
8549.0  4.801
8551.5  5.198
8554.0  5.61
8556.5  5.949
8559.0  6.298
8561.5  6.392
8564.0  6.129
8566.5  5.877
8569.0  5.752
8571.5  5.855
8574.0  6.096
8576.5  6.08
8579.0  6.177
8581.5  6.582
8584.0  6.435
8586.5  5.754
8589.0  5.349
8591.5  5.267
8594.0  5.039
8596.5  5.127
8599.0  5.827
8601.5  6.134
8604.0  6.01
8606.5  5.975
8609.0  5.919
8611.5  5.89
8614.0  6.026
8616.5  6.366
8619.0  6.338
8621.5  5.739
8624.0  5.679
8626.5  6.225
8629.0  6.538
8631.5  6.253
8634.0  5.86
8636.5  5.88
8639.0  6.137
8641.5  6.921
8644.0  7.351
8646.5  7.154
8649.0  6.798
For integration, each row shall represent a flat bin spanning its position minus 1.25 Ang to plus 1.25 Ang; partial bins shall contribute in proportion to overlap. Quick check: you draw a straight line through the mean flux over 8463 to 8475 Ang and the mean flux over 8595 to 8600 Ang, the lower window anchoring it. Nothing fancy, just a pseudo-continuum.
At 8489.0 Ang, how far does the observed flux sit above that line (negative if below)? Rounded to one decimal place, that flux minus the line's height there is -0.2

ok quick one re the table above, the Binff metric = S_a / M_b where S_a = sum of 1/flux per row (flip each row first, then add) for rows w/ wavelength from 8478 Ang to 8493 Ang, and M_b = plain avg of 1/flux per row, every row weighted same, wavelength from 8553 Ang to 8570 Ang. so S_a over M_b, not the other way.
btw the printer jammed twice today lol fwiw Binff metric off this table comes 6.1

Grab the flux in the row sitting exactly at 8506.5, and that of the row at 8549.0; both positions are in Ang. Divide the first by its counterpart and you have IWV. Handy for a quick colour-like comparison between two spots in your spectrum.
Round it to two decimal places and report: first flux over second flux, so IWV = 1.26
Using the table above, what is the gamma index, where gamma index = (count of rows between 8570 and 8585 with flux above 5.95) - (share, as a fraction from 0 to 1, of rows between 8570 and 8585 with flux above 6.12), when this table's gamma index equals 4.5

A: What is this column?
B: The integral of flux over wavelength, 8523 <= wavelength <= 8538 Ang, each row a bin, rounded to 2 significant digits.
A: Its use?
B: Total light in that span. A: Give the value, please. 94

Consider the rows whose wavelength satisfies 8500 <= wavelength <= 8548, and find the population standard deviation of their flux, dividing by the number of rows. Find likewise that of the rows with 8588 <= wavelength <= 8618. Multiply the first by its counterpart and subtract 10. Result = -9.75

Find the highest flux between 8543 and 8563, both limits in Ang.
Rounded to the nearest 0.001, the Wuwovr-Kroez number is 6.392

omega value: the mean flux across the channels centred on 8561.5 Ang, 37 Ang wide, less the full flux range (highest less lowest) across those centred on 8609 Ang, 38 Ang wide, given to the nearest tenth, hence 4.4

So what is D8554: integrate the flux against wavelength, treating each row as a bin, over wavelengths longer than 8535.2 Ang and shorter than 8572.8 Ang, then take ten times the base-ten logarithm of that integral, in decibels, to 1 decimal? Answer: 23.4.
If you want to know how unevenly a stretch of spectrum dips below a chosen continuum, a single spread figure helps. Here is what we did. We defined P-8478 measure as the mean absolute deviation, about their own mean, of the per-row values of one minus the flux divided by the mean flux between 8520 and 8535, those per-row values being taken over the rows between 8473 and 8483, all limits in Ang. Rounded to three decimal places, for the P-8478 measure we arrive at 0.012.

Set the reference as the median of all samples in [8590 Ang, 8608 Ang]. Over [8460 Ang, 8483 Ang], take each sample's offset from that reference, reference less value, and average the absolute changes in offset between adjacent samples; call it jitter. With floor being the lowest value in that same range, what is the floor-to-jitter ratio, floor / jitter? 20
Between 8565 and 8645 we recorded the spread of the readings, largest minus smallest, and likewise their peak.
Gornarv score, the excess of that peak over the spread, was 5.0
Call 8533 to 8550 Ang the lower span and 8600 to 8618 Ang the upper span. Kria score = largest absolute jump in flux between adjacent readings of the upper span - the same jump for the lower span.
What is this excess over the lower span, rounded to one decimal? -0.8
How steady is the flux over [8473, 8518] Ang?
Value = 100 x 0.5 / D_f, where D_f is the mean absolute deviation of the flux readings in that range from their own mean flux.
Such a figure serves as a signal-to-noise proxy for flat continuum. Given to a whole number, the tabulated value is 260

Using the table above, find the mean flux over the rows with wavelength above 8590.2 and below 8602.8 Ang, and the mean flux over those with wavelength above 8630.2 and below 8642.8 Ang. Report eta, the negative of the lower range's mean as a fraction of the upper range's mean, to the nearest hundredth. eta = -0.88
